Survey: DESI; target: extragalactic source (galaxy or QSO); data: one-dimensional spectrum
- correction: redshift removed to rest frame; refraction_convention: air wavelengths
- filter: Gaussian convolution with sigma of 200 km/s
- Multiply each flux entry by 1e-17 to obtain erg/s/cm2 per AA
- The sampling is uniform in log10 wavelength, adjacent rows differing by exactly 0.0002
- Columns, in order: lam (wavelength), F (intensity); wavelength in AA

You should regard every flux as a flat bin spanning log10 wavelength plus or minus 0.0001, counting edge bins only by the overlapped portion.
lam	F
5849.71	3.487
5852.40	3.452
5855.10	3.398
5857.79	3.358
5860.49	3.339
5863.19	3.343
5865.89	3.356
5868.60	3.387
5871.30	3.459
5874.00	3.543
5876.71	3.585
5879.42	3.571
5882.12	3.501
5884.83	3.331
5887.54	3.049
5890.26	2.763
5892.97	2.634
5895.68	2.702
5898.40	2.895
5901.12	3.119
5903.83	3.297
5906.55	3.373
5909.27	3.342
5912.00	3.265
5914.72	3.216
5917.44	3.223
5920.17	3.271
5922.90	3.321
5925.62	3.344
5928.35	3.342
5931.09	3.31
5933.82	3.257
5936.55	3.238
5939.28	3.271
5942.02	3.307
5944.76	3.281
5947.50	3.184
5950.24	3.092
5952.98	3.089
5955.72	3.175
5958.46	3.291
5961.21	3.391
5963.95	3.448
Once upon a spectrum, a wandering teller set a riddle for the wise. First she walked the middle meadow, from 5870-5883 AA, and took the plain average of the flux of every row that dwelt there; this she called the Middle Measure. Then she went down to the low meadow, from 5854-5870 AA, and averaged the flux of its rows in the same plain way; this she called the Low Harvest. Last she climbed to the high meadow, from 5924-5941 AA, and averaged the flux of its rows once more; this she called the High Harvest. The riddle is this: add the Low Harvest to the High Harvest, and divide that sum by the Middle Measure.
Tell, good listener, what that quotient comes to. 1.88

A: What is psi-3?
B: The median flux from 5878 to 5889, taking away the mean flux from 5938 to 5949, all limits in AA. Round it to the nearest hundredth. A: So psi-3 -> 0.16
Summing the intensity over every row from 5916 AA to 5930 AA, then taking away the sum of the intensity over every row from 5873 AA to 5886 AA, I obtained -1.0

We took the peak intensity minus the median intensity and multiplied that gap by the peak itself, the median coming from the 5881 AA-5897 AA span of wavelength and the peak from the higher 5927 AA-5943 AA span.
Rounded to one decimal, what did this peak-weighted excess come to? 1.5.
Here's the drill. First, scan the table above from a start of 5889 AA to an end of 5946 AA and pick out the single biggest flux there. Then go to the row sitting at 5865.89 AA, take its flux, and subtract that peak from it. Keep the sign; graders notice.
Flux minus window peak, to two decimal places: -0.02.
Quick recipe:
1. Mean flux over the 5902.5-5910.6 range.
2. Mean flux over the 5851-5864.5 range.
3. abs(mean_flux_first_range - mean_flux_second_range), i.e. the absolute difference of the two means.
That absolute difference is 0.04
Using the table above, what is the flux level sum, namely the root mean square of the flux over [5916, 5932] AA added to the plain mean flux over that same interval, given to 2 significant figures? 6.6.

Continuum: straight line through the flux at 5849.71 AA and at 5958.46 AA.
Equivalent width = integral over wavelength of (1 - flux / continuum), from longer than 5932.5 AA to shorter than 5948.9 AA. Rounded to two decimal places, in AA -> 0.33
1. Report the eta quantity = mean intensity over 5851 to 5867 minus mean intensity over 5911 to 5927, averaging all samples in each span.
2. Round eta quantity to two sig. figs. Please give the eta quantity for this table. 0.10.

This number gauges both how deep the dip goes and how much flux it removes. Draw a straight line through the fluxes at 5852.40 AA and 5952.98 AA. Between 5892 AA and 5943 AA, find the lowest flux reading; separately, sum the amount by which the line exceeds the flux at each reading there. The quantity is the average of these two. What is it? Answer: 1.5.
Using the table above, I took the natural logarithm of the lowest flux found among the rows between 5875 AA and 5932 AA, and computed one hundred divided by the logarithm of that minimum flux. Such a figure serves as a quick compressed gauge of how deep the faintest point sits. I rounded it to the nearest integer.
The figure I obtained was 103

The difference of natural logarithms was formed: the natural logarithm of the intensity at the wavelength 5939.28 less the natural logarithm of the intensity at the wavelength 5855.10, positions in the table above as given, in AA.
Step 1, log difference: -0.038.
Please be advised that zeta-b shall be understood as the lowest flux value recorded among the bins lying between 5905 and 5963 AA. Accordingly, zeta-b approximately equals 3.089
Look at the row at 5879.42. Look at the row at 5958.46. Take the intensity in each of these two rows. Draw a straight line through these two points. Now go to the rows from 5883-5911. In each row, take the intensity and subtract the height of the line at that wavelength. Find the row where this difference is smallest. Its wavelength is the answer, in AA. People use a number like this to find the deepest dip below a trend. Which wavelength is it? 5892.97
